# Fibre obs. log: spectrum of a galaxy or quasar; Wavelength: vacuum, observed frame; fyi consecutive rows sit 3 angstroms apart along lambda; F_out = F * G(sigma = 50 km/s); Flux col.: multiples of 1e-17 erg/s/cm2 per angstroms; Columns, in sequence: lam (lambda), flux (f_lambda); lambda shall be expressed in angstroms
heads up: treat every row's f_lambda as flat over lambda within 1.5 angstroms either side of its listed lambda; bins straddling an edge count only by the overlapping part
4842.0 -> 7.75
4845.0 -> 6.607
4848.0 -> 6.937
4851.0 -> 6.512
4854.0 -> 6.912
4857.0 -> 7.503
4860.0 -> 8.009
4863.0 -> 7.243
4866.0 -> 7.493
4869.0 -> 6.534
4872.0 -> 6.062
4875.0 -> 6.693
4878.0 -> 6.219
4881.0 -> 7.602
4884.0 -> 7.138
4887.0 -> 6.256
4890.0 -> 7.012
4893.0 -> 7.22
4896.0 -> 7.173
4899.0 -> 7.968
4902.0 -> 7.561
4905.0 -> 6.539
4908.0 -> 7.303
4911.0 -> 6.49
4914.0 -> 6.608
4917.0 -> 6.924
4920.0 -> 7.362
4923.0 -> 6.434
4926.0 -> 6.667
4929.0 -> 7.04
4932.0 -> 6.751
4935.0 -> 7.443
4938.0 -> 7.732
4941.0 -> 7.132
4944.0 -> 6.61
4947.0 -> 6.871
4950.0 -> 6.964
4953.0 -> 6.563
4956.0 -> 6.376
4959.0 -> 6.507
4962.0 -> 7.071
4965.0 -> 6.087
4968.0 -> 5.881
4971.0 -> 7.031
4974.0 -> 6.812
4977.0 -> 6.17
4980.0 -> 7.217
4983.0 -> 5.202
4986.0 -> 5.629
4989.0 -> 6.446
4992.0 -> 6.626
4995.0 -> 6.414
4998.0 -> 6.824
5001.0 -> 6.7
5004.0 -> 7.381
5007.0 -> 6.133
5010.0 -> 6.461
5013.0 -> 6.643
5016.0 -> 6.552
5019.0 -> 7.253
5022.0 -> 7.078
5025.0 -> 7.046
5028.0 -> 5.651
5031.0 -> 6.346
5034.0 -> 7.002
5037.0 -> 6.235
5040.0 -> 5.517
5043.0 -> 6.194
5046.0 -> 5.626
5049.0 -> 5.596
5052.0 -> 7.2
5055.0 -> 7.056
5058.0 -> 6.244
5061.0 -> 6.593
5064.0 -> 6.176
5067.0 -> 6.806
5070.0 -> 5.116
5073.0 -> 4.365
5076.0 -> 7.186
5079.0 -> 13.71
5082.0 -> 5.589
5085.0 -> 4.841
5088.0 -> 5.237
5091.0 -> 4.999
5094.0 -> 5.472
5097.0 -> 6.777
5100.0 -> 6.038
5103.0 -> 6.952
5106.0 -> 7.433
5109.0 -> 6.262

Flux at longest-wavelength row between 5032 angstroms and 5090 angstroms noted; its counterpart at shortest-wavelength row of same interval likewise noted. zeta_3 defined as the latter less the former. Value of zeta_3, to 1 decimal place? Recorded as 1.8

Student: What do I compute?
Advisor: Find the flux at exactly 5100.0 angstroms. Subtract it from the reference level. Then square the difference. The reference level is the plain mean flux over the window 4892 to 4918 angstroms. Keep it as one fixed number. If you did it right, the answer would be 1.1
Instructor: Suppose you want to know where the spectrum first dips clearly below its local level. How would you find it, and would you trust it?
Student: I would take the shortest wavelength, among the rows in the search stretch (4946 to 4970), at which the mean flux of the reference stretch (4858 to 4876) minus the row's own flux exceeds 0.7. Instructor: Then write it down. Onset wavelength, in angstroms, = 4965.0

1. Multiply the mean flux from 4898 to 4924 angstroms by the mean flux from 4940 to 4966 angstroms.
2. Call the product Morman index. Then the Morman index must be 46.9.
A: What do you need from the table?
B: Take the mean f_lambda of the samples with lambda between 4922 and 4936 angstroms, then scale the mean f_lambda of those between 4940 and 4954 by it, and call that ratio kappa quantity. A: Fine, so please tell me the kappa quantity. 0.99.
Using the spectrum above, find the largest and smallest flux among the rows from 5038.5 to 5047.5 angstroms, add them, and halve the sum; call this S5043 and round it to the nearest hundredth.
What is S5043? 5.86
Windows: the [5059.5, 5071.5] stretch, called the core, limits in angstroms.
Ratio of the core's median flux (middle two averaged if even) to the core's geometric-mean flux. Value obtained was 1.04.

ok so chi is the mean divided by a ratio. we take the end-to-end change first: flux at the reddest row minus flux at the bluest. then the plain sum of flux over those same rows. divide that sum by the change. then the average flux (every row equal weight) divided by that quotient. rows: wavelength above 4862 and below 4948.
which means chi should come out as -0.013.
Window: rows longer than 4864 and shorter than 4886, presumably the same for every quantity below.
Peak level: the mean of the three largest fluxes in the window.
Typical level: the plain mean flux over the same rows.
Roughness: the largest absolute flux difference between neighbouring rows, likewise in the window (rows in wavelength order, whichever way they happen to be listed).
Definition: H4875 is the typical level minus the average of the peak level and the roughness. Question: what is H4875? 2.42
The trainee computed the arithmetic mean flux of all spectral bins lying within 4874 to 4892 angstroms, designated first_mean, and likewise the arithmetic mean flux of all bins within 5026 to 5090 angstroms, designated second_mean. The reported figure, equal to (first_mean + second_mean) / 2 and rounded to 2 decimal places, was 6.61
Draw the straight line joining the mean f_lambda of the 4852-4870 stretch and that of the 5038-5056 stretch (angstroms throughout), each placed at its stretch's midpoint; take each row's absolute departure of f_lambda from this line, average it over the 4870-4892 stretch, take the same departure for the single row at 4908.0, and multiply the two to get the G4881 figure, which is 0.17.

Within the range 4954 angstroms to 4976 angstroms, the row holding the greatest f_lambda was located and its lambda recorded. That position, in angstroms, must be 4962.0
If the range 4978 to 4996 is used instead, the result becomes 4980.0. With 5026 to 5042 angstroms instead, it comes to 5034.0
